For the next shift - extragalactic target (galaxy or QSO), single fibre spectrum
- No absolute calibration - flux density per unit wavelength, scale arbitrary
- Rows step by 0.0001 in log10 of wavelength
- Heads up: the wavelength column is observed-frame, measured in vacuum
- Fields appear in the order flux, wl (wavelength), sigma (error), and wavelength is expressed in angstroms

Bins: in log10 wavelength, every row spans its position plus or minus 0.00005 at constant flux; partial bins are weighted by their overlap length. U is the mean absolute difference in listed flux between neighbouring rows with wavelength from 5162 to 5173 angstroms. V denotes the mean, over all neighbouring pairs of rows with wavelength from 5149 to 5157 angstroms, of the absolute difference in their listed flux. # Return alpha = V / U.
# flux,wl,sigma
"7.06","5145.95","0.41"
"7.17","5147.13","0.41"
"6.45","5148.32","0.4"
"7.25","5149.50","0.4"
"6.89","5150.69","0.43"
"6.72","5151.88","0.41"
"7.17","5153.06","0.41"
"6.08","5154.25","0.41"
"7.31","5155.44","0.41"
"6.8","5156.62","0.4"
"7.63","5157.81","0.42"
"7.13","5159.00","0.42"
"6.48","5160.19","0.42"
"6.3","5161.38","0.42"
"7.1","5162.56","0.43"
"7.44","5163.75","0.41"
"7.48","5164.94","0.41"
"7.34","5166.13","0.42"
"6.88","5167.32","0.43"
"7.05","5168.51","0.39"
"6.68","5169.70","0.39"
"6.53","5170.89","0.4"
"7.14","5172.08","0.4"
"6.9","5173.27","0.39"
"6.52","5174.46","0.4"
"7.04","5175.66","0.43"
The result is 2.23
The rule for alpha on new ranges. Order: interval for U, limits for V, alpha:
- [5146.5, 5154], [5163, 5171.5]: 0.44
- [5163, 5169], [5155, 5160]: 3.03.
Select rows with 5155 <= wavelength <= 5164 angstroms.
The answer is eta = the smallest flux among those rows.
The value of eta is 6.3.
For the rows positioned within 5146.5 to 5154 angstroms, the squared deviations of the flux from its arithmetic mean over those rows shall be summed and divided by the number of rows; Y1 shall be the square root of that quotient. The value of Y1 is 0.29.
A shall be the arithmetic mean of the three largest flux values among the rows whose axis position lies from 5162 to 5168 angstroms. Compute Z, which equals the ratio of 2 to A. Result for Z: 0.270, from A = 7.4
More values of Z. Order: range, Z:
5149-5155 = 0.282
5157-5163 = 0.274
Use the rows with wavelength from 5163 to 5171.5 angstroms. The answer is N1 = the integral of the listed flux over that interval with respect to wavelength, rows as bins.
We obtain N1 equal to 60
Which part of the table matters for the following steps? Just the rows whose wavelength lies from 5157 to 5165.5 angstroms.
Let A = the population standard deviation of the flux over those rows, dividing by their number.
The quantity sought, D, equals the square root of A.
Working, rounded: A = 0.47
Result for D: 0.69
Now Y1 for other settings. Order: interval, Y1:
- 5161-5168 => 0.41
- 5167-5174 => 0.21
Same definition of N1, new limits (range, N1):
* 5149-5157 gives 55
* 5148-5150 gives 14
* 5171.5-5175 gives 24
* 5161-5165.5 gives 32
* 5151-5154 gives 21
